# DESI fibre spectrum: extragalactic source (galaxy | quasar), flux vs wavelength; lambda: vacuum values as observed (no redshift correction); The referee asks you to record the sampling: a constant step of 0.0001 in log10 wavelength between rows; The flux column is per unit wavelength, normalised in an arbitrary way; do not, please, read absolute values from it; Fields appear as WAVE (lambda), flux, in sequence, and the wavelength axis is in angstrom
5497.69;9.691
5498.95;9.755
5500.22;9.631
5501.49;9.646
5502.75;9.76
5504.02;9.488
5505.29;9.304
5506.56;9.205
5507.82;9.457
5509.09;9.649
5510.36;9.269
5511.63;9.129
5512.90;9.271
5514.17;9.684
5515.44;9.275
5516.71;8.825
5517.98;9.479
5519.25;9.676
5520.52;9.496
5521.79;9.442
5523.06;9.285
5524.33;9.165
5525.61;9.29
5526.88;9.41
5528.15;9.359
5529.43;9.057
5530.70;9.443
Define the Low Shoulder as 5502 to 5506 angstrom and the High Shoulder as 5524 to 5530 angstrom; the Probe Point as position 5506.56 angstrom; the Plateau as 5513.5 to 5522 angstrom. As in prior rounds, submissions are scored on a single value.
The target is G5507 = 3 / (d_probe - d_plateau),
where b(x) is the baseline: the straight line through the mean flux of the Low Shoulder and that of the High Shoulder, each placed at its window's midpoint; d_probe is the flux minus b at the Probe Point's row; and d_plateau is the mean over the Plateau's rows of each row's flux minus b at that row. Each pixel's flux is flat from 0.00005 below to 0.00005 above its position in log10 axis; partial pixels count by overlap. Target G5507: -9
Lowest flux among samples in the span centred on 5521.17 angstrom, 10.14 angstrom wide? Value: 8.825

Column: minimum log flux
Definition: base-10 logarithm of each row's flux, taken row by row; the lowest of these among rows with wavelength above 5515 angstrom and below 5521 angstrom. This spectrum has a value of 0.946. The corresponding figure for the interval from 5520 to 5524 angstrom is 0.968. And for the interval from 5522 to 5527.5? 0.962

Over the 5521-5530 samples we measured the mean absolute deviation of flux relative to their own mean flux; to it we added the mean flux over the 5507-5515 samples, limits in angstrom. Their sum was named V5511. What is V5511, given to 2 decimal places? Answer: 9.51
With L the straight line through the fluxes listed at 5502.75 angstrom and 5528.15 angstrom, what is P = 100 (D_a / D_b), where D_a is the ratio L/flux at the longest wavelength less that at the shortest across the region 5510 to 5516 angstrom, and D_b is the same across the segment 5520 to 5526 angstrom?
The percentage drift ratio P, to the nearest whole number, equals -69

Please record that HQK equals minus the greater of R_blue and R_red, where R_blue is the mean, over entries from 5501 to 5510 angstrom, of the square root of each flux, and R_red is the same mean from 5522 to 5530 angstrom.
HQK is -3.082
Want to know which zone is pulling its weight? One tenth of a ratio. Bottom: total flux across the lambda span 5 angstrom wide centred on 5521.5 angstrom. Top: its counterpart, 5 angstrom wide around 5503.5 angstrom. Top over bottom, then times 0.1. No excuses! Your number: 0.101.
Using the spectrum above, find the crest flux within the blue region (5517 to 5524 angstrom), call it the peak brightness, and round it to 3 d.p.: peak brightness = 9.676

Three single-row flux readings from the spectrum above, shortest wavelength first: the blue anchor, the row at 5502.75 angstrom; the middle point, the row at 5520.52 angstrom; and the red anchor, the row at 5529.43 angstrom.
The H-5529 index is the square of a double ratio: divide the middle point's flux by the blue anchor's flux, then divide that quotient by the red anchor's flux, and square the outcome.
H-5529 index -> 0.0115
